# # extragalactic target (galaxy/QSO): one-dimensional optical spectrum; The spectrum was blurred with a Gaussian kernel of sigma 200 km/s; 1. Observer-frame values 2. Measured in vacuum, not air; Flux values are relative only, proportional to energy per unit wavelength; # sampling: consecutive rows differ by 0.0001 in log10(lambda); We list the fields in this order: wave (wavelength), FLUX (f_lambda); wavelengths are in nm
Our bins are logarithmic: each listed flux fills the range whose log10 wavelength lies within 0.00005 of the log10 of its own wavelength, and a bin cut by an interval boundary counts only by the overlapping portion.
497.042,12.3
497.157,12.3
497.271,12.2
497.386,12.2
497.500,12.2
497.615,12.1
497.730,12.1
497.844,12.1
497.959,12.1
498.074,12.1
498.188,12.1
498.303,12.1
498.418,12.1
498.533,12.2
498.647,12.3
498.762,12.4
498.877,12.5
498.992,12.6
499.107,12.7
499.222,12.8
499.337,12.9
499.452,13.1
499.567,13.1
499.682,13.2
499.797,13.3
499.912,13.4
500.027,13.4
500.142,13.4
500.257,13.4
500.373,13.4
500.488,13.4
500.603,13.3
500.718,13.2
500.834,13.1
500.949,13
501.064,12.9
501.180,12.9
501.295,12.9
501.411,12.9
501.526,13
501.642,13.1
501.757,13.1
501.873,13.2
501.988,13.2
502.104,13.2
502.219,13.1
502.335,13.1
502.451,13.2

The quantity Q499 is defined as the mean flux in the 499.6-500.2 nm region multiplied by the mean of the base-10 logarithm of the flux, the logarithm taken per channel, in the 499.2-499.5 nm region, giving 14.8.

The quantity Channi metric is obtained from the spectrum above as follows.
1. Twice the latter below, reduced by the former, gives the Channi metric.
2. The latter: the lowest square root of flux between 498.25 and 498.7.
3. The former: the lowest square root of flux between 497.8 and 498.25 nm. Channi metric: 3.48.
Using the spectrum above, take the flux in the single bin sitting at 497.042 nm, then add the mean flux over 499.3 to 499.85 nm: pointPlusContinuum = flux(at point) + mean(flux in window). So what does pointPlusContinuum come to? 25.4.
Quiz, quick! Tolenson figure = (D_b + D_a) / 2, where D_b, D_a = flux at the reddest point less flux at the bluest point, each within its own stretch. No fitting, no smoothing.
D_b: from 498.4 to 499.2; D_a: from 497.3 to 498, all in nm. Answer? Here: 0.25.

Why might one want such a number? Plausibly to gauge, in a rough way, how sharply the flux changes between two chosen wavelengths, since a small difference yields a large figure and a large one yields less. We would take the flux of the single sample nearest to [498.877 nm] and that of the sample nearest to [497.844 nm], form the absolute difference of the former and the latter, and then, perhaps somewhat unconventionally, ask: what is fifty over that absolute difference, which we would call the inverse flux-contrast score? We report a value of 125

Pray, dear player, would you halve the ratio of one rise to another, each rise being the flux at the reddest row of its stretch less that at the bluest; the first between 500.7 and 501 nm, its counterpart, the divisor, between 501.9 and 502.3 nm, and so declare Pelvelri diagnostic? 1.0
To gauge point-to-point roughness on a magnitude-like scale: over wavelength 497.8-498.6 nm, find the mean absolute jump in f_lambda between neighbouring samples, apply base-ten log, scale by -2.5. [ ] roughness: 4.4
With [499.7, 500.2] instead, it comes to 3.7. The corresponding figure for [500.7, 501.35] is 3.1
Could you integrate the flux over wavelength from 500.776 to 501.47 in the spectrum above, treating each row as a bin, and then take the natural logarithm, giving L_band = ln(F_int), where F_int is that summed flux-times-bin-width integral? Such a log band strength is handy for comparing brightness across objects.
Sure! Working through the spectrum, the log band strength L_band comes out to 2.2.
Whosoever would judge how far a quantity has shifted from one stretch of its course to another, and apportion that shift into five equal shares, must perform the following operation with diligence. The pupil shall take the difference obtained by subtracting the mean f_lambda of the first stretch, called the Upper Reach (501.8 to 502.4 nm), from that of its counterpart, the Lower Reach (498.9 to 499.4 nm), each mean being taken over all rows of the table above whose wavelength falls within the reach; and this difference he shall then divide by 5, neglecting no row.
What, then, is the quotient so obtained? -0.08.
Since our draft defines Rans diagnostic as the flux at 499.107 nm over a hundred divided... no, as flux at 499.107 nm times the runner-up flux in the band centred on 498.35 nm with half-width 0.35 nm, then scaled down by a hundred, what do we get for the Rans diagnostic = 1.55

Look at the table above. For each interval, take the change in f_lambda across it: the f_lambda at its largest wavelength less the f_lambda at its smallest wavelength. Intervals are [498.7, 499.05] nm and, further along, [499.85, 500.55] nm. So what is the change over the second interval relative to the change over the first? 0.0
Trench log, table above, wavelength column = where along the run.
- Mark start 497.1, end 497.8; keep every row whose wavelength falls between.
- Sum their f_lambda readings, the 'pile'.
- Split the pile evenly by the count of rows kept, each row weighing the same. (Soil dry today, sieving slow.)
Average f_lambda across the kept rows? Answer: 12.2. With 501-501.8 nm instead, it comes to 13.0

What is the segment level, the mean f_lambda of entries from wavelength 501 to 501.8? 13.0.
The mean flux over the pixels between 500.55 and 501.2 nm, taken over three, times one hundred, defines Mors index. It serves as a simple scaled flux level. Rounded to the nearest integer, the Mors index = 436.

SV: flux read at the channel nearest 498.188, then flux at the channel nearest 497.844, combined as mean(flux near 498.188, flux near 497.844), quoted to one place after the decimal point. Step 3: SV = 12.1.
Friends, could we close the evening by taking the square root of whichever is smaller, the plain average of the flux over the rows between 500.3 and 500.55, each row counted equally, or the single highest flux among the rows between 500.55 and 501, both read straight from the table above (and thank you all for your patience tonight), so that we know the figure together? 3.65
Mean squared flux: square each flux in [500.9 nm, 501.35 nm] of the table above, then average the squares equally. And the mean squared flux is 167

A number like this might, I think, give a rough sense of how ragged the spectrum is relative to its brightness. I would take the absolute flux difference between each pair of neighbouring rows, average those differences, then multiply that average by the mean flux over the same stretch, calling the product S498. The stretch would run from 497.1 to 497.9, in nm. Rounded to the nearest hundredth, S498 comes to 0.41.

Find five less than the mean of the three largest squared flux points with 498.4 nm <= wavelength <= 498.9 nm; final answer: 149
